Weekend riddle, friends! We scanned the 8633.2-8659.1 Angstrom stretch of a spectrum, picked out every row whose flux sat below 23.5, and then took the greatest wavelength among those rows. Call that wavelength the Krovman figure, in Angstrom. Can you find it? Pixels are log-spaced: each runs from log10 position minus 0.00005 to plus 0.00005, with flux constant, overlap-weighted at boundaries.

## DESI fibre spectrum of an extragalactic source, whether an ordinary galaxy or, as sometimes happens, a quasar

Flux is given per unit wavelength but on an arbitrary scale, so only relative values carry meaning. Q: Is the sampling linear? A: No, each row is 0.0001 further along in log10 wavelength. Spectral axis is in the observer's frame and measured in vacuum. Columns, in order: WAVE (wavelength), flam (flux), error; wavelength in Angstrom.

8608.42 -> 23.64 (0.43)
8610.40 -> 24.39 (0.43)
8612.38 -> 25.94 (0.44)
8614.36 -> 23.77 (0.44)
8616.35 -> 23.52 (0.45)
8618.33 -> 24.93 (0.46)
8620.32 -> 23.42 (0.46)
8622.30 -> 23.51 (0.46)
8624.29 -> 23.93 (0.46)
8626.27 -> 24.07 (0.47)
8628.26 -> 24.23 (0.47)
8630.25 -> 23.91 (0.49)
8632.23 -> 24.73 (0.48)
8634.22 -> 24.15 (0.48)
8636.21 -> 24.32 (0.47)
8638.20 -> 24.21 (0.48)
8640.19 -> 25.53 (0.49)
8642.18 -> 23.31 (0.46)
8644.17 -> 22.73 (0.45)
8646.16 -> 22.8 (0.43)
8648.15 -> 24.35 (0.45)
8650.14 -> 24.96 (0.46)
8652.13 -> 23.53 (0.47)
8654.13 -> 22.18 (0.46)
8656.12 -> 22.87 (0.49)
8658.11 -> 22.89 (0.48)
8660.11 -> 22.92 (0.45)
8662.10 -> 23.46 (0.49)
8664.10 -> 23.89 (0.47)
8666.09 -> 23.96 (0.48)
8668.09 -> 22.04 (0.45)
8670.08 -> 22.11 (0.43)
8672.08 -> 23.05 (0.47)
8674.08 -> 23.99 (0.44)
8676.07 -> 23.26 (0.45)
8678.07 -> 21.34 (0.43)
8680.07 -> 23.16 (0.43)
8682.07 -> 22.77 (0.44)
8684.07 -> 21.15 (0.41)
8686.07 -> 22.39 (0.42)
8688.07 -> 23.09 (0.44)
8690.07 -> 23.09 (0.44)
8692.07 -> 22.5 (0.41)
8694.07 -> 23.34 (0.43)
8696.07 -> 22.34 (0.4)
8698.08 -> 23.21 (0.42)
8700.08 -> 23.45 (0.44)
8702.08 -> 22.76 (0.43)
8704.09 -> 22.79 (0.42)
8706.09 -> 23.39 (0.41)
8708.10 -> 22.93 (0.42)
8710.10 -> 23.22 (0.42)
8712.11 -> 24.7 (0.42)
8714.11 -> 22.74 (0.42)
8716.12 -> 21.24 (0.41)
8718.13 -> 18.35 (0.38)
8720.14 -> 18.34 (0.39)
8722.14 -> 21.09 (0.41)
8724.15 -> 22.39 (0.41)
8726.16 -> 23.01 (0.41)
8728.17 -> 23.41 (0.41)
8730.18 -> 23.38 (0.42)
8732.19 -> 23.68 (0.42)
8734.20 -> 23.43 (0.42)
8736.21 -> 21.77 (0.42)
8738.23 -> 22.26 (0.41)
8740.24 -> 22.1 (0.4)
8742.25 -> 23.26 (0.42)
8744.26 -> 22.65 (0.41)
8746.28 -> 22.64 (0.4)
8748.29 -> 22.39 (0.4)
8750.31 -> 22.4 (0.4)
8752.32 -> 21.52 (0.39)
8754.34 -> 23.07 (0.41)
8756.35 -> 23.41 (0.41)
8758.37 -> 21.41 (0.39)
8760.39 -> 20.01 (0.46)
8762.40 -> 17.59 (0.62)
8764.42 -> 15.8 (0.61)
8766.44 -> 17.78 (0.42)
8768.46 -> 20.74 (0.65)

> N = 8658.11 Angstrom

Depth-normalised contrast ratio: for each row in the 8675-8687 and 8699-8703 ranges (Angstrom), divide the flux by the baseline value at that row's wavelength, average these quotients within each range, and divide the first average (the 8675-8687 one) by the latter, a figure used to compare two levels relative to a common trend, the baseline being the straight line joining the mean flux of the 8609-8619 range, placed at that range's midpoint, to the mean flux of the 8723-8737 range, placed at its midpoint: 0.96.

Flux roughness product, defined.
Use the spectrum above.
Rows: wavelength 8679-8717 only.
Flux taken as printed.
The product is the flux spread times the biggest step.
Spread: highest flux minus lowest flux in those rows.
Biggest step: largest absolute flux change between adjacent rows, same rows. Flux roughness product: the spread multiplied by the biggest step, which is 7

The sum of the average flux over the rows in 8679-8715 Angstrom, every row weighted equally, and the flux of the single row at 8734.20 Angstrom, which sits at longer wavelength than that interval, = 46.4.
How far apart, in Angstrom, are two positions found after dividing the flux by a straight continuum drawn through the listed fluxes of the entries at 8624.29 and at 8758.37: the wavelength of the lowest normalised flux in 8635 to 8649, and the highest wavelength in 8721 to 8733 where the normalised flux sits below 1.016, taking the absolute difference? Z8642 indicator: 80.0 Angstrom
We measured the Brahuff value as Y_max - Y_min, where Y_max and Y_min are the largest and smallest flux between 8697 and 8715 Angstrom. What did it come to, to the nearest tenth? 2.0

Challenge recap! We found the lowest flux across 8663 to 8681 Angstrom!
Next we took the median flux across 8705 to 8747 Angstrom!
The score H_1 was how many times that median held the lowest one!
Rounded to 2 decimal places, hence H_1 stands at 1.07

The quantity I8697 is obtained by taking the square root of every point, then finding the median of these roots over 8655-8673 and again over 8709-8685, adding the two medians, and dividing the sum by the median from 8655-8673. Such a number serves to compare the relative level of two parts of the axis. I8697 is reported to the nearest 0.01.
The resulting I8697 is 2.00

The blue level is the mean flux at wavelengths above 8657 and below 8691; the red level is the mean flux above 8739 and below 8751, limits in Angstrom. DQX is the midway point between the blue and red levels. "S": 22.7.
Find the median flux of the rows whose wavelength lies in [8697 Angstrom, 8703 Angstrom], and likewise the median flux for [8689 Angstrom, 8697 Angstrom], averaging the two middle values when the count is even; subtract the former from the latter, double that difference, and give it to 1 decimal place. -0.8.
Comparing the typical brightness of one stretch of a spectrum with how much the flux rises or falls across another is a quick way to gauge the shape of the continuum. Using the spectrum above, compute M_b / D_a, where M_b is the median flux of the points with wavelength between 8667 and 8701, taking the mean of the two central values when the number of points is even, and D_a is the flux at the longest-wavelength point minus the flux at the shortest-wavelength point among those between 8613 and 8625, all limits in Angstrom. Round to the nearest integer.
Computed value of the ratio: 144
